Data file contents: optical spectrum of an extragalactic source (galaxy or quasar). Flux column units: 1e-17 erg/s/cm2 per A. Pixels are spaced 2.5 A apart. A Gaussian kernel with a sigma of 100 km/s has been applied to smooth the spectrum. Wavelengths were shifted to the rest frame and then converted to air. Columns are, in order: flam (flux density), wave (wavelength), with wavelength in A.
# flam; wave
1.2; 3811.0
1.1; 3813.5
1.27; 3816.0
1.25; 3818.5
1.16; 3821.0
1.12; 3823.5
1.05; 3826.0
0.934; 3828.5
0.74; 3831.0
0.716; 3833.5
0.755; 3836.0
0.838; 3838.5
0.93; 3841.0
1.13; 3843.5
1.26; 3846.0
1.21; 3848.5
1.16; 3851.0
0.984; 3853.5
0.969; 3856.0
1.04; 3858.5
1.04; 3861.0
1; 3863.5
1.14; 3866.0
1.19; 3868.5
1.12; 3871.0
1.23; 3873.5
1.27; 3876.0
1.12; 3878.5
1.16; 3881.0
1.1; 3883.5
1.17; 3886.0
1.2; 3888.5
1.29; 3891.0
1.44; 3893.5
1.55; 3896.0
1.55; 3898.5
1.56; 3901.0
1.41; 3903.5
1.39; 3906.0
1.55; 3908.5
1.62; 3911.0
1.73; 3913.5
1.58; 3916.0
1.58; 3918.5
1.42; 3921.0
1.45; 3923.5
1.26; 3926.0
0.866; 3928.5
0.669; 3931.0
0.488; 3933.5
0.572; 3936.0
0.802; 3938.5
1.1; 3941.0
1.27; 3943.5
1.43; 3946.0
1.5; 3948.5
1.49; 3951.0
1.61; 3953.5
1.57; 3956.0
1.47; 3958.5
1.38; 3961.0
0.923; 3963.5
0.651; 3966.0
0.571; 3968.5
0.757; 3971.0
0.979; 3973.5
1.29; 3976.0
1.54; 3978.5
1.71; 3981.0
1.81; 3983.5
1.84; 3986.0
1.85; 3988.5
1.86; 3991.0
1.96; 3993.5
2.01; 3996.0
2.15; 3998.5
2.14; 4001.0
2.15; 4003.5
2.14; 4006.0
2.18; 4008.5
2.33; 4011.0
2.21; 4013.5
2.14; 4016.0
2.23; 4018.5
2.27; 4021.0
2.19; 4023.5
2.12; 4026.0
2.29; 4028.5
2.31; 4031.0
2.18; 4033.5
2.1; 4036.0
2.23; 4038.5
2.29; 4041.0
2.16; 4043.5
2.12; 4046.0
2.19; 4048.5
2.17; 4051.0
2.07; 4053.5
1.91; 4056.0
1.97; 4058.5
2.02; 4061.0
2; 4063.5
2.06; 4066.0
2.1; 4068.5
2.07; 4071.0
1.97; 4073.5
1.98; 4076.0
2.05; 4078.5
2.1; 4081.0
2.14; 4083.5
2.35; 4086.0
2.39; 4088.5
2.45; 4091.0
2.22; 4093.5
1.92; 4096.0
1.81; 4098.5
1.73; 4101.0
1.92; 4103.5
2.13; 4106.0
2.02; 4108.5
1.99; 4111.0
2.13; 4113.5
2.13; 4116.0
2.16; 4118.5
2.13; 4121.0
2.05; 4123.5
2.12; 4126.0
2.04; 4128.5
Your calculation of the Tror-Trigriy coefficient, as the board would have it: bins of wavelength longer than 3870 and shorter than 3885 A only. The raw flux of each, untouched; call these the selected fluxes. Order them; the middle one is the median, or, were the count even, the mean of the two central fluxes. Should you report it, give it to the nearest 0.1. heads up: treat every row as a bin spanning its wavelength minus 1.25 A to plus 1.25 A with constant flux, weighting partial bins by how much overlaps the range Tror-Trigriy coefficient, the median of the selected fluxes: 1.1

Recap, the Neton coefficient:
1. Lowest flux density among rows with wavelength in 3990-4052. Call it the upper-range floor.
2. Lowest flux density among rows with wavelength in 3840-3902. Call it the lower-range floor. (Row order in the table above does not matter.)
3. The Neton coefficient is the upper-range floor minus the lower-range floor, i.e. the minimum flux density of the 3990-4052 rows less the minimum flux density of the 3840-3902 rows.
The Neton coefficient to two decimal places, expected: 0.93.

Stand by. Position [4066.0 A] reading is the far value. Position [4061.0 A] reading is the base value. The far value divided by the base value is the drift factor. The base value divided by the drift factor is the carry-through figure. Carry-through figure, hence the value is 1.98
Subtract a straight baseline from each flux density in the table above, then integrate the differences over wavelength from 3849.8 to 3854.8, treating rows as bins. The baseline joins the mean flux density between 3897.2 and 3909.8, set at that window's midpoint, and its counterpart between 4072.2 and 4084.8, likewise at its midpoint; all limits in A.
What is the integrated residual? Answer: -1.3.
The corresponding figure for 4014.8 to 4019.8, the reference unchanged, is 1.7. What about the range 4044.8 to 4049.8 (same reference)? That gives 1.0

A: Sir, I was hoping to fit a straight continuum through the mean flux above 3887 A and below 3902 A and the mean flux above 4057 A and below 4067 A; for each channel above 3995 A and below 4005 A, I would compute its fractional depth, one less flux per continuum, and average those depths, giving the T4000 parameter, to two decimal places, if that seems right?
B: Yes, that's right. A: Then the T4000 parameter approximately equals -0.18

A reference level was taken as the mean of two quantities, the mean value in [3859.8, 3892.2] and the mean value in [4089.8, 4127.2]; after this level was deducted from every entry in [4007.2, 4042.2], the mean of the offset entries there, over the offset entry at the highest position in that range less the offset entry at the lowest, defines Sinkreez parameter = 5.6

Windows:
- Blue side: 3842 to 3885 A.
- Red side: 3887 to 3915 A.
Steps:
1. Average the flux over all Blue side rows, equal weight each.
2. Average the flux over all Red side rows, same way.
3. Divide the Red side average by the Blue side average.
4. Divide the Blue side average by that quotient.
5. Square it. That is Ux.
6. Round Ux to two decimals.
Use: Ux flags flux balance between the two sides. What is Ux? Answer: 0.73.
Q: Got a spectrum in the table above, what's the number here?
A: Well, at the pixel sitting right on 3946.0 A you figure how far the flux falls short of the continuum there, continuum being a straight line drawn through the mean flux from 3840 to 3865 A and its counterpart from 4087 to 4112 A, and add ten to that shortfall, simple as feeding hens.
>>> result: 10.0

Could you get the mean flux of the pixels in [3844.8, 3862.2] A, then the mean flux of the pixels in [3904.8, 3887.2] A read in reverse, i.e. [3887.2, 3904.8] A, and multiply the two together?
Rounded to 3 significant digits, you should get 1.56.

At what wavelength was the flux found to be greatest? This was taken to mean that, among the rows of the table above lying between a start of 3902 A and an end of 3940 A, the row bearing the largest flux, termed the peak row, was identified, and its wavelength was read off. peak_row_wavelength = 3913.5 A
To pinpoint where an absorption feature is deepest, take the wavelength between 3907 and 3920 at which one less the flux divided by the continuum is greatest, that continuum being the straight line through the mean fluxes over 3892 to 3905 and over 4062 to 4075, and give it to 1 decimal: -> 3918.5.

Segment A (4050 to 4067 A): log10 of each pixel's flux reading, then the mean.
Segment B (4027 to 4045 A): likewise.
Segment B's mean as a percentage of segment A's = 113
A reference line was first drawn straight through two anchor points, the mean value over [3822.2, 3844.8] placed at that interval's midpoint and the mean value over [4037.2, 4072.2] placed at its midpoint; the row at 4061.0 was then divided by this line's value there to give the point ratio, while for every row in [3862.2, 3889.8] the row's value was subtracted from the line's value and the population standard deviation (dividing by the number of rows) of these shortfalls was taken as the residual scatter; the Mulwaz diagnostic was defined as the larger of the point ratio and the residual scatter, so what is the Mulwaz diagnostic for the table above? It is 0.95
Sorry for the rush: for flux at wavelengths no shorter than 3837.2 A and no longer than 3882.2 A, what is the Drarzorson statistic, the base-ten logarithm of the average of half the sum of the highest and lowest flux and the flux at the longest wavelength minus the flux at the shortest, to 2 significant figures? -0.16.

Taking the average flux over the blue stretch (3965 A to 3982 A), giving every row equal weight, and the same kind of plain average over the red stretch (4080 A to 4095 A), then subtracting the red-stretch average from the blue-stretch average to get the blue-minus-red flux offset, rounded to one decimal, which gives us -1.2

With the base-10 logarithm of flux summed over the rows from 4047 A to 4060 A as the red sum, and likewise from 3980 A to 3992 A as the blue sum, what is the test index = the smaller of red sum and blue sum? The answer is 1.3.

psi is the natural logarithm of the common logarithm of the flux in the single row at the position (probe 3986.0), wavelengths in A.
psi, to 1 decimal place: -1.3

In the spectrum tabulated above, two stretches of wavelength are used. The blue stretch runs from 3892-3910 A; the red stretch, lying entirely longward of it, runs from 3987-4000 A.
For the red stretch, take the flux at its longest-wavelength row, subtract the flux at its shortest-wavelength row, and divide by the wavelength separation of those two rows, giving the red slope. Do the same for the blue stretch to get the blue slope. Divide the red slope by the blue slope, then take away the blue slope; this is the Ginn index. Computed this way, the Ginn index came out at 4.1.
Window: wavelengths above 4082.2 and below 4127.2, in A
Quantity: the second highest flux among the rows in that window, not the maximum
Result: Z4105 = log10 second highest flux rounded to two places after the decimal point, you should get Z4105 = 0.38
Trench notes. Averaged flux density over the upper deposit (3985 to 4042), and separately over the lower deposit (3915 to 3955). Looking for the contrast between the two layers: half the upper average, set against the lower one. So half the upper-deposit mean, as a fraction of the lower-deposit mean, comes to 0.896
